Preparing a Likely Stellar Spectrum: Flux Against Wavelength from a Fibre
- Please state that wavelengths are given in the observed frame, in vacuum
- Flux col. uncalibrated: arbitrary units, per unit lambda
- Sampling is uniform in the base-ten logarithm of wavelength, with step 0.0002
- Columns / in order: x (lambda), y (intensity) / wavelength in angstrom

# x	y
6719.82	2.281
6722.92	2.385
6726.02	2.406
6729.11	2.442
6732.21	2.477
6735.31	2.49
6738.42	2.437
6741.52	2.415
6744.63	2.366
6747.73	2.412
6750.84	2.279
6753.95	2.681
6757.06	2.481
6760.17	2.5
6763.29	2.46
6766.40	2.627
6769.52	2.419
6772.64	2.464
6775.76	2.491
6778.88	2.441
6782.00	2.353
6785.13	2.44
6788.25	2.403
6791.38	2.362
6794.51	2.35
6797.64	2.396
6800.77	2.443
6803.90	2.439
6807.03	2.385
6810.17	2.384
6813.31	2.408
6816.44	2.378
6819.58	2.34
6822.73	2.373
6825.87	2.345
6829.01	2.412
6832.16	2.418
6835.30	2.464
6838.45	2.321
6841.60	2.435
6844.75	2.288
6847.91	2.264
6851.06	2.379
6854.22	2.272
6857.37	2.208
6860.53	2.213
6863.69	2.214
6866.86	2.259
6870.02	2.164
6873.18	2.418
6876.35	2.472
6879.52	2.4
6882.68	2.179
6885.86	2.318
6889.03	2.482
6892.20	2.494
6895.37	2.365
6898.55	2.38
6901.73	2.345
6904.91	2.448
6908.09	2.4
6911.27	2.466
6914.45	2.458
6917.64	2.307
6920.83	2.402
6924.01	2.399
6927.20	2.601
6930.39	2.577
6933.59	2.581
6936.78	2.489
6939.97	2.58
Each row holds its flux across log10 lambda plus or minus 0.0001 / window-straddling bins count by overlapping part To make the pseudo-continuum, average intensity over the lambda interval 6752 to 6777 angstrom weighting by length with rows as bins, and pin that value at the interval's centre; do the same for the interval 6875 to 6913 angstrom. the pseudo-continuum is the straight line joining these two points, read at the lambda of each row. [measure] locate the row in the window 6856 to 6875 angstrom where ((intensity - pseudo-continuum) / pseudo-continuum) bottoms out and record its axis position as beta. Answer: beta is 6870.02 angstrom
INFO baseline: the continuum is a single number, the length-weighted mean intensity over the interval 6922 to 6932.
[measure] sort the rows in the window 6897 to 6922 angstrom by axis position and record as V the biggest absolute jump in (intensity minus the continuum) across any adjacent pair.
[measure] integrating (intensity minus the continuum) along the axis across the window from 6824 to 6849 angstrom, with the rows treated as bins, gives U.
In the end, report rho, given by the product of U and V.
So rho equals -0.57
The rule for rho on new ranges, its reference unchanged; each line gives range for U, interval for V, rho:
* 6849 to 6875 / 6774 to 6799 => -0.58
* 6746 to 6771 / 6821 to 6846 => -0.14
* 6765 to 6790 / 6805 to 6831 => -0.11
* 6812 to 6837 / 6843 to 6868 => -0.37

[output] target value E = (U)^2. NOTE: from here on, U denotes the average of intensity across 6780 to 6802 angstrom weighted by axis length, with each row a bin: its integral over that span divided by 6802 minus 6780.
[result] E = 5.7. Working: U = 2.39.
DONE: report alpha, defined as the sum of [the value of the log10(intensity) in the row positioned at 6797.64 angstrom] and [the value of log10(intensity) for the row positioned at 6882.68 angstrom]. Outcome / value 0.72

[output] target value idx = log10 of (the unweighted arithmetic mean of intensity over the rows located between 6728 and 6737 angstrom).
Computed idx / 0.393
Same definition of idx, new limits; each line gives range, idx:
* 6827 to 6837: 0.386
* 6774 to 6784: 0.385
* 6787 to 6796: 0.375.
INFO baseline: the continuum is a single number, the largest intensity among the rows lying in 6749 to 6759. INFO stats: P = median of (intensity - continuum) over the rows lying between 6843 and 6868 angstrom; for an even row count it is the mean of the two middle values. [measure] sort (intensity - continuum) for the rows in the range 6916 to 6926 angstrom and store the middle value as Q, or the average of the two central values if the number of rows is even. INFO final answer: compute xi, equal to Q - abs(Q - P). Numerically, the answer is -0.42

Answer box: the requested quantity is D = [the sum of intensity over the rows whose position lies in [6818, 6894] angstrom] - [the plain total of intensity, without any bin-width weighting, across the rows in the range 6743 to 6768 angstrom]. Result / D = 36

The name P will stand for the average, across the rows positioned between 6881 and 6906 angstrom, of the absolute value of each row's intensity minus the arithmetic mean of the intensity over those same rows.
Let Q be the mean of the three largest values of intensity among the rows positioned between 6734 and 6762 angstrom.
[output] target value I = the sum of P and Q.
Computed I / 2.63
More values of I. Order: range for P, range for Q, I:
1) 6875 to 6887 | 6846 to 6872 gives 2.40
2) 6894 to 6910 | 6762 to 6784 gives 2.56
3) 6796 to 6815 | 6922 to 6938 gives 2.61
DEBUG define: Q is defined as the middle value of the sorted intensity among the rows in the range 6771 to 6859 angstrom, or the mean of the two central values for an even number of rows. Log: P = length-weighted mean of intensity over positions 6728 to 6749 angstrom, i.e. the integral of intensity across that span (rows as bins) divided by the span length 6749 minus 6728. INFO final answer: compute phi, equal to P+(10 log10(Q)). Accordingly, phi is 6.21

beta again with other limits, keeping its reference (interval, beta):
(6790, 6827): 6794.51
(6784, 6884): 6870.02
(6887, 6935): 6917.64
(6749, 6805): 6750.84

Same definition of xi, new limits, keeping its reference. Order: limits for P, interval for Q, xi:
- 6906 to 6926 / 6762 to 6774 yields -0.28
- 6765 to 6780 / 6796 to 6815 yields -0.34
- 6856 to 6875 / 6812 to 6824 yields -0.47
